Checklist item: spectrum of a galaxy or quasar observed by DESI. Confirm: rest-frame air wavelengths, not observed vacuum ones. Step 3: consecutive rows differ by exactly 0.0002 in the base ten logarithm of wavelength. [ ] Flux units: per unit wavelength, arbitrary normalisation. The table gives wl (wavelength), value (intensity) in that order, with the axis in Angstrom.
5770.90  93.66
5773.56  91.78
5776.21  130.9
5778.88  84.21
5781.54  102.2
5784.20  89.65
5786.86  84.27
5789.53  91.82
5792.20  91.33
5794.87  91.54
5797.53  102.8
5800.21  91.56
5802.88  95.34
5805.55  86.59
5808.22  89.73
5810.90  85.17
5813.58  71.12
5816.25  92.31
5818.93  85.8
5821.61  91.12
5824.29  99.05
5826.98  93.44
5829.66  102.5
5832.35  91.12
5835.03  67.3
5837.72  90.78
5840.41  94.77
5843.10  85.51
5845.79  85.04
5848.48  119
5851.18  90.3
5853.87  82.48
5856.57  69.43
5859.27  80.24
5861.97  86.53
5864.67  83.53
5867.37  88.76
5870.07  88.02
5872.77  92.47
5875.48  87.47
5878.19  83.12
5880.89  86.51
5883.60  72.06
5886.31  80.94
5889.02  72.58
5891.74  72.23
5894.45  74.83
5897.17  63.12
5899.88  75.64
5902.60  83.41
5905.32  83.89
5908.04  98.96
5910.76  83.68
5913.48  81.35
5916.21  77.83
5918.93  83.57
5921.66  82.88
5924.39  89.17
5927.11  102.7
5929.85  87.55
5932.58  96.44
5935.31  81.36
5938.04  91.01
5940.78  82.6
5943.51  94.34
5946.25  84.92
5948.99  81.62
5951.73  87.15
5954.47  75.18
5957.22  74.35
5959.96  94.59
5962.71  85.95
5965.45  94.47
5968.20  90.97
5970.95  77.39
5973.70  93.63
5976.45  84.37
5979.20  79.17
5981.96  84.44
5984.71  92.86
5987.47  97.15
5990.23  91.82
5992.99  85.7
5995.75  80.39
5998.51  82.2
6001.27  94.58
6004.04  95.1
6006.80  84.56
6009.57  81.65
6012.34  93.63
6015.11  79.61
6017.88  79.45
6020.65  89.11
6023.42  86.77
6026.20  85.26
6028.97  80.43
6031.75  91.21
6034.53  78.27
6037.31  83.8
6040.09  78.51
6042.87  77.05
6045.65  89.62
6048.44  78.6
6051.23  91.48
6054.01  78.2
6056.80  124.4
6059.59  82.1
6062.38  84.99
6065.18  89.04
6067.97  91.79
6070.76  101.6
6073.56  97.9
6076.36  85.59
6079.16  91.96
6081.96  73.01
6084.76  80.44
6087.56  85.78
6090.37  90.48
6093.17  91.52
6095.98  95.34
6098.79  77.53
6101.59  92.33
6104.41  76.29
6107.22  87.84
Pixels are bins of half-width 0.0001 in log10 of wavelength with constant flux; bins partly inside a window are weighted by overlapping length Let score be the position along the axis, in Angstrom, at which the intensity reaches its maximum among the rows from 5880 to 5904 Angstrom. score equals 5880.89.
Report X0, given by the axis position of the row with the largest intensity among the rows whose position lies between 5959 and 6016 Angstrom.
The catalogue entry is 5987.47 Angstrom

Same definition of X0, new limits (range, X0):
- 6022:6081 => 6056.80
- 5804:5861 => 5848.48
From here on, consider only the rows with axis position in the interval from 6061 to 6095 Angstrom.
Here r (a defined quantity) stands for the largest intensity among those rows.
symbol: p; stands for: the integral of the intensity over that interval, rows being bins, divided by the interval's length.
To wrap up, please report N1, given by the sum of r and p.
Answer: 190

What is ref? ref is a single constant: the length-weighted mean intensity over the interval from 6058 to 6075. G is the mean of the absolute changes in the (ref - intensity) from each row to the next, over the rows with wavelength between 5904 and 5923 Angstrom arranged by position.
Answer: 7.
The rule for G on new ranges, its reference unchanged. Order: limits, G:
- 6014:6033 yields 5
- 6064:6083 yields 9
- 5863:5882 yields 4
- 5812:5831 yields 9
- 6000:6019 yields 7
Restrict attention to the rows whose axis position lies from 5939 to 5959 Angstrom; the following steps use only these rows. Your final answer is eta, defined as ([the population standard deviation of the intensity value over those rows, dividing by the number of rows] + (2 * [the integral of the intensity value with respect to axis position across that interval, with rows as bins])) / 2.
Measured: 1669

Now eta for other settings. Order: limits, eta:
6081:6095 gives 1193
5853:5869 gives 1314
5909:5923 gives 1154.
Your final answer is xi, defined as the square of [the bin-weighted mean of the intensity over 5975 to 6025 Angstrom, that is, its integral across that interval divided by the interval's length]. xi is 7536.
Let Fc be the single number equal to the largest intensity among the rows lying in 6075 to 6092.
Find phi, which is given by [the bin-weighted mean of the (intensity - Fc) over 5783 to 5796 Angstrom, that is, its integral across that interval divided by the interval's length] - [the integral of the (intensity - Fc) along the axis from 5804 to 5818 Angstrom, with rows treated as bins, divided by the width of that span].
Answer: 5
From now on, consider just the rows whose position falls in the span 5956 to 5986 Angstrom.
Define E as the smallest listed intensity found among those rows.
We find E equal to 74.35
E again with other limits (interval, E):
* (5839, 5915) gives 63.12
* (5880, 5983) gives 63.12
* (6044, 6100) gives 73.01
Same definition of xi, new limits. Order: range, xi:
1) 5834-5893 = 7156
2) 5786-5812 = 8312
